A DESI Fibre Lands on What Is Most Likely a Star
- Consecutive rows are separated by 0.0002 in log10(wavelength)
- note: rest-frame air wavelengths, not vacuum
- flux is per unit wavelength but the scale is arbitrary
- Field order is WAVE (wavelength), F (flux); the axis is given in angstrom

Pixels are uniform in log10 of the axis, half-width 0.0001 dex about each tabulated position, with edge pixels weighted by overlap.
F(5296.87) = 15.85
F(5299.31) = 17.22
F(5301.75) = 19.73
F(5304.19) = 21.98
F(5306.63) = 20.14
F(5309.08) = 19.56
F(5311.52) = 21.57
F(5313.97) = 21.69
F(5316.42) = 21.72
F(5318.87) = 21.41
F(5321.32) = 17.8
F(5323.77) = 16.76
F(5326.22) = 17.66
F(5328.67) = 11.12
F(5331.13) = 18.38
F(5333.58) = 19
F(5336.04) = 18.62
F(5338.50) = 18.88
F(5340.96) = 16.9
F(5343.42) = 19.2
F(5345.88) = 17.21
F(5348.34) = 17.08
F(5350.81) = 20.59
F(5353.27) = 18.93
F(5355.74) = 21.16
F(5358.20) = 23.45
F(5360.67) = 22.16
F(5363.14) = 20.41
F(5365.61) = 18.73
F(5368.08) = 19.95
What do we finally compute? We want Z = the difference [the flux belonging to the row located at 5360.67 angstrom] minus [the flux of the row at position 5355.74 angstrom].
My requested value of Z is 1.0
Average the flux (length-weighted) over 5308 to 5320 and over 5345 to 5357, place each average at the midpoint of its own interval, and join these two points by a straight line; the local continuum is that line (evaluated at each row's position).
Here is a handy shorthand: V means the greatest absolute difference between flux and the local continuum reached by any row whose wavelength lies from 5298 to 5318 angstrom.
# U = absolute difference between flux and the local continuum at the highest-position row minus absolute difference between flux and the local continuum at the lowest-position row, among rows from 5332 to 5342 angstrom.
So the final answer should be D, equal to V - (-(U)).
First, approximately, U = 2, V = 4.8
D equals 6.5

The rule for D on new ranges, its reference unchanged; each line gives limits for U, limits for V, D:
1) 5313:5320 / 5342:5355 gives 2.2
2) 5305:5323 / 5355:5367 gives 6.3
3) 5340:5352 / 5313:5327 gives 2.6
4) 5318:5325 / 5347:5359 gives 8.2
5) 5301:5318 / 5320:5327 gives 2.4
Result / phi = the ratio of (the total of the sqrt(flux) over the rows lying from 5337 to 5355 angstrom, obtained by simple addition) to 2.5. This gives 12.0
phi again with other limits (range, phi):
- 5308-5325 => 12.5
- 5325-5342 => 11.6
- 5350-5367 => 12.8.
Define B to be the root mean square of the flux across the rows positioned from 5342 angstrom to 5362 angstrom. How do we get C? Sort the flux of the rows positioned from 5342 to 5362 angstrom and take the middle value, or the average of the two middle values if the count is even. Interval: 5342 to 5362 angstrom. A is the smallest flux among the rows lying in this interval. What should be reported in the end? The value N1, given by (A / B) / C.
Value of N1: 0.043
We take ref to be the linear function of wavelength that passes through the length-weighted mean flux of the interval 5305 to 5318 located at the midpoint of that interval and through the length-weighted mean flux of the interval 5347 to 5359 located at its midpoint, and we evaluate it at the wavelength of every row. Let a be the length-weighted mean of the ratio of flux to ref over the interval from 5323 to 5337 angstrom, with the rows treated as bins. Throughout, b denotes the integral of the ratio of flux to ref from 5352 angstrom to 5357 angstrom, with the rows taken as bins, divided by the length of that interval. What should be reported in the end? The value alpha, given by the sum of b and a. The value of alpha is 1.82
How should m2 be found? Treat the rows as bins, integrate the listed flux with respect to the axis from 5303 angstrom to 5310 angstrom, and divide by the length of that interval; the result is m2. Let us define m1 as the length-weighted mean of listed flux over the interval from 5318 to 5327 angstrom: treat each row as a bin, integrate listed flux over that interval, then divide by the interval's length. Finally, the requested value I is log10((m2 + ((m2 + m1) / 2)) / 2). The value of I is 1.30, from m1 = 18.3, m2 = 20.6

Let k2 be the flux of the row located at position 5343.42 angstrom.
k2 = 19.2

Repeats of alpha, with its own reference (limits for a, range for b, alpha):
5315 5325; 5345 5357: 1.88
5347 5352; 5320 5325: 1.77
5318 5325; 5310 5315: 1.92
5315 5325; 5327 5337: 1.75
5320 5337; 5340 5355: 1.74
